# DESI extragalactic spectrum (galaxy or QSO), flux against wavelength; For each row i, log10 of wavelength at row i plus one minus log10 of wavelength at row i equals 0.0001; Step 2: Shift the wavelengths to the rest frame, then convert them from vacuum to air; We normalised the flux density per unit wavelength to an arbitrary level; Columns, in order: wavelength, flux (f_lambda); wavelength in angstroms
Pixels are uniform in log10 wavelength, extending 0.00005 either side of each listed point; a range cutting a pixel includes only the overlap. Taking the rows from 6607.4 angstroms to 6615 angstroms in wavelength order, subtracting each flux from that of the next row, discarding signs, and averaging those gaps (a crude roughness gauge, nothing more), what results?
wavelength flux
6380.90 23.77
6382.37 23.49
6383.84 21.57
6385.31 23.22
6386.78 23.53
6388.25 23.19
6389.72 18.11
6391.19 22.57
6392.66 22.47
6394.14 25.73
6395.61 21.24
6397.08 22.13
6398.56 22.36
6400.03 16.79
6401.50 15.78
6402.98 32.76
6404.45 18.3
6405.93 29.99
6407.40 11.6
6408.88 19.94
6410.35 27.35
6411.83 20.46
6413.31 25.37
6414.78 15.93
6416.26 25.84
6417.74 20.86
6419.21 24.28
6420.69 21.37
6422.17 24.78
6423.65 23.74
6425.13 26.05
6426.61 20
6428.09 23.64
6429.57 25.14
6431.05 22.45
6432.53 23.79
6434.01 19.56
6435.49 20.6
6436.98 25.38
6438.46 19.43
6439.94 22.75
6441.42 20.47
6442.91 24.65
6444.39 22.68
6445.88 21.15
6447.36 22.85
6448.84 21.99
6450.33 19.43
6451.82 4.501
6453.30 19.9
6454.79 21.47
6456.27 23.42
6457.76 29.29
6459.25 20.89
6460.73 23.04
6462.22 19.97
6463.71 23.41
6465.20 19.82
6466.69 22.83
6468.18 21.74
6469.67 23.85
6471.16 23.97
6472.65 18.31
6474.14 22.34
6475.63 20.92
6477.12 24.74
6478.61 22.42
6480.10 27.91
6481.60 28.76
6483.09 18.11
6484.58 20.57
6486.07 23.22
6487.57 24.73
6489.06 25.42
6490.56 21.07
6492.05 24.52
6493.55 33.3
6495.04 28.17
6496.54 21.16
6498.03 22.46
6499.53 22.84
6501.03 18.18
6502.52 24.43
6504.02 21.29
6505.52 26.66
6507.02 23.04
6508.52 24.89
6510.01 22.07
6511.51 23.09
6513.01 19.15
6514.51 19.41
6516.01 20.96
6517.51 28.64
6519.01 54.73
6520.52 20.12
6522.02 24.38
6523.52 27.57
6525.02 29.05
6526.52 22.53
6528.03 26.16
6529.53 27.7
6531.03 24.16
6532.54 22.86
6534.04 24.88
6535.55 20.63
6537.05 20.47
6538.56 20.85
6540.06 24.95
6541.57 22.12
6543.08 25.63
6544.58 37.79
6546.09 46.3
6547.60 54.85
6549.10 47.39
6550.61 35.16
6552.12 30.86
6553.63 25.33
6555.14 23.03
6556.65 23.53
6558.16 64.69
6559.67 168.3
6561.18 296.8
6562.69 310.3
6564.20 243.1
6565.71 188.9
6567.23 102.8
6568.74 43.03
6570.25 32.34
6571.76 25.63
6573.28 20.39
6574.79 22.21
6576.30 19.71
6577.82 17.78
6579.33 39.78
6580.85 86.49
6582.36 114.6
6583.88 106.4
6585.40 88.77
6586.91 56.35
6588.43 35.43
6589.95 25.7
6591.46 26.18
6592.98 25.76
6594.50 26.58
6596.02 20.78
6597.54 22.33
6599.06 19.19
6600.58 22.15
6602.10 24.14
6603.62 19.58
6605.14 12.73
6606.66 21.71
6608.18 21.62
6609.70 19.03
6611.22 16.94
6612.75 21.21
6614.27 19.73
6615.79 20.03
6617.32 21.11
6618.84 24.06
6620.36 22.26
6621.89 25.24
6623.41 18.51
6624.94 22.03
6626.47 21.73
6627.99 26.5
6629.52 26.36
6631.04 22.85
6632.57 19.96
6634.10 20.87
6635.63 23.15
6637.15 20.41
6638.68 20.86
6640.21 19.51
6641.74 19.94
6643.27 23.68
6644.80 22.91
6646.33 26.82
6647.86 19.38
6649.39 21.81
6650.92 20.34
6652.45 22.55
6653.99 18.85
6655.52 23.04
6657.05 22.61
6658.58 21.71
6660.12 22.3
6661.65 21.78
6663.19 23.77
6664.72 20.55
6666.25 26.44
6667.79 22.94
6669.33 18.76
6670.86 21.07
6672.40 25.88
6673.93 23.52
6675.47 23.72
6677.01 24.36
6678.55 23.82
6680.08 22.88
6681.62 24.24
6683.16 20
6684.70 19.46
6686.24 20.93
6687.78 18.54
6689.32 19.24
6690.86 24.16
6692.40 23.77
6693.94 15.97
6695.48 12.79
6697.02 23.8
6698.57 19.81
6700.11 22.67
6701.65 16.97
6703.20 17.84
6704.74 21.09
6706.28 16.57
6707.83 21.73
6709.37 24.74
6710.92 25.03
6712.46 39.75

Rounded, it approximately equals 2.6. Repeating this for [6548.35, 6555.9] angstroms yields 6.1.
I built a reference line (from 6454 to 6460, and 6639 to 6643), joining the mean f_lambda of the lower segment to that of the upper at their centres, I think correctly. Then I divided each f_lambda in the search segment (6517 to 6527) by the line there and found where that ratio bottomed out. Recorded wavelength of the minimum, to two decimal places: 6520.52 angstroms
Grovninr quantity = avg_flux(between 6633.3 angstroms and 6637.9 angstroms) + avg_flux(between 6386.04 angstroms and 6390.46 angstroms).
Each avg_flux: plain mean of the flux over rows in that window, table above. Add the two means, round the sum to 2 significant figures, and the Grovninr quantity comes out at 43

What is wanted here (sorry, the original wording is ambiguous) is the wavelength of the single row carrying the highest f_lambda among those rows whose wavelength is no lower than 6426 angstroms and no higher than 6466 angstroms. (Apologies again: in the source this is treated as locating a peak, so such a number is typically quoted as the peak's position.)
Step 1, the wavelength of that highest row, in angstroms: 6457.76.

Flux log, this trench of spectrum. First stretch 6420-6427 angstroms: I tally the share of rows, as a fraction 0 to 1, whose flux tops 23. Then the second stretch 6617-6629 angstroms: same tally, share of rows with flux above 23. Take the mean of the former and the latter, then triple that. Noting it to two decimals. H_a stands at 1.46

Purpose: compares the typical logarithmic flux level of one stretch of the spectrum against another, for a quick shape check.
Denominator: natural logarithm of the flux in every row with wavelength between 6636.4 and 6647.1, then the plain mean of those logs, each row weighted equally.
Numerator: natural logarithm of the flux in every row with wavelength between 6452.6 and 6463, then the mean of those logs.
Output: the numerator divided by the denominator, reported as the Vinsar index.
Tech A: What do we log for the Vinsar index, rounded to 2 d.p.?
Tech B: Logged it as 1.01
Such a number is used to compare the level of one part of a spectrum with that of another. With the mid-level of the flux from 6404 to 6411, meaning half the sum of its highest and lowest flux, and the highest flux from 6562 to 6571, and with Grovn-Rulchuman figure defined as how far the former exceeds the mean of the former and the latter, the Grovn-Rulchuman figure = -145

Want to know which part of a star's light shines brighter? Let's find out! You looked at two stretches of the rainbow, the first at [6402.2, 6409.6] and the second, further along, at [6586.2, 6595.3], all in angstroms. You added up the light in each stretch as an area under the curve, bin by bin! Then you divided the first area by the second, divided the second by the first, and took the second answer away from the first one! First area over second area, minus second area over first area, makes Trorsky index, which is -1.2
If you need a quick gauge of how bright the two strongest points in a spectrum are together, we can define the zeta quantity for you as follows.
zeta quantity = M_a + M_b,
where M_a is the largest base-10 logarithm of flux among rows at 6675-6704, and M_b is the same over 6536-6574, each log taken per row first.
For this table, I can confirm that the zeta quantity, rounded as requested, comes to 3.88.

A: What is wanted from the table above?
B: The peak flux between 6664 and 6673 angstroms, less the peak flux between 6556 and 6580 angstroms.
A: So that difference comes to -284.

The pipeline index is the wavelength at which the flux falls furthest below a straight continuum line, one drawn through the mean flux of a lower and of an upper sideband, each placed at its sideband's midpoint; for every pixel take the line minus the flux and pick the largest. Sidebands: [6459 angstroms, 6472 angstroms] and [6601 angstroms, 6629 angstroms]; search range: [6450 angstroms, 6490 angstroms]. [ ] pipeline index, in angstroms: 6451.82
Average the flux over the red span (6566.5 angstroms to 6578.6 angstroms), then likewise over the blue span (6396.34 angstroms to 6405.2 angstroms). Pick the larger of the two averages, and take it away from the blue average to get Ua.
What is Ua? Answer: -14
